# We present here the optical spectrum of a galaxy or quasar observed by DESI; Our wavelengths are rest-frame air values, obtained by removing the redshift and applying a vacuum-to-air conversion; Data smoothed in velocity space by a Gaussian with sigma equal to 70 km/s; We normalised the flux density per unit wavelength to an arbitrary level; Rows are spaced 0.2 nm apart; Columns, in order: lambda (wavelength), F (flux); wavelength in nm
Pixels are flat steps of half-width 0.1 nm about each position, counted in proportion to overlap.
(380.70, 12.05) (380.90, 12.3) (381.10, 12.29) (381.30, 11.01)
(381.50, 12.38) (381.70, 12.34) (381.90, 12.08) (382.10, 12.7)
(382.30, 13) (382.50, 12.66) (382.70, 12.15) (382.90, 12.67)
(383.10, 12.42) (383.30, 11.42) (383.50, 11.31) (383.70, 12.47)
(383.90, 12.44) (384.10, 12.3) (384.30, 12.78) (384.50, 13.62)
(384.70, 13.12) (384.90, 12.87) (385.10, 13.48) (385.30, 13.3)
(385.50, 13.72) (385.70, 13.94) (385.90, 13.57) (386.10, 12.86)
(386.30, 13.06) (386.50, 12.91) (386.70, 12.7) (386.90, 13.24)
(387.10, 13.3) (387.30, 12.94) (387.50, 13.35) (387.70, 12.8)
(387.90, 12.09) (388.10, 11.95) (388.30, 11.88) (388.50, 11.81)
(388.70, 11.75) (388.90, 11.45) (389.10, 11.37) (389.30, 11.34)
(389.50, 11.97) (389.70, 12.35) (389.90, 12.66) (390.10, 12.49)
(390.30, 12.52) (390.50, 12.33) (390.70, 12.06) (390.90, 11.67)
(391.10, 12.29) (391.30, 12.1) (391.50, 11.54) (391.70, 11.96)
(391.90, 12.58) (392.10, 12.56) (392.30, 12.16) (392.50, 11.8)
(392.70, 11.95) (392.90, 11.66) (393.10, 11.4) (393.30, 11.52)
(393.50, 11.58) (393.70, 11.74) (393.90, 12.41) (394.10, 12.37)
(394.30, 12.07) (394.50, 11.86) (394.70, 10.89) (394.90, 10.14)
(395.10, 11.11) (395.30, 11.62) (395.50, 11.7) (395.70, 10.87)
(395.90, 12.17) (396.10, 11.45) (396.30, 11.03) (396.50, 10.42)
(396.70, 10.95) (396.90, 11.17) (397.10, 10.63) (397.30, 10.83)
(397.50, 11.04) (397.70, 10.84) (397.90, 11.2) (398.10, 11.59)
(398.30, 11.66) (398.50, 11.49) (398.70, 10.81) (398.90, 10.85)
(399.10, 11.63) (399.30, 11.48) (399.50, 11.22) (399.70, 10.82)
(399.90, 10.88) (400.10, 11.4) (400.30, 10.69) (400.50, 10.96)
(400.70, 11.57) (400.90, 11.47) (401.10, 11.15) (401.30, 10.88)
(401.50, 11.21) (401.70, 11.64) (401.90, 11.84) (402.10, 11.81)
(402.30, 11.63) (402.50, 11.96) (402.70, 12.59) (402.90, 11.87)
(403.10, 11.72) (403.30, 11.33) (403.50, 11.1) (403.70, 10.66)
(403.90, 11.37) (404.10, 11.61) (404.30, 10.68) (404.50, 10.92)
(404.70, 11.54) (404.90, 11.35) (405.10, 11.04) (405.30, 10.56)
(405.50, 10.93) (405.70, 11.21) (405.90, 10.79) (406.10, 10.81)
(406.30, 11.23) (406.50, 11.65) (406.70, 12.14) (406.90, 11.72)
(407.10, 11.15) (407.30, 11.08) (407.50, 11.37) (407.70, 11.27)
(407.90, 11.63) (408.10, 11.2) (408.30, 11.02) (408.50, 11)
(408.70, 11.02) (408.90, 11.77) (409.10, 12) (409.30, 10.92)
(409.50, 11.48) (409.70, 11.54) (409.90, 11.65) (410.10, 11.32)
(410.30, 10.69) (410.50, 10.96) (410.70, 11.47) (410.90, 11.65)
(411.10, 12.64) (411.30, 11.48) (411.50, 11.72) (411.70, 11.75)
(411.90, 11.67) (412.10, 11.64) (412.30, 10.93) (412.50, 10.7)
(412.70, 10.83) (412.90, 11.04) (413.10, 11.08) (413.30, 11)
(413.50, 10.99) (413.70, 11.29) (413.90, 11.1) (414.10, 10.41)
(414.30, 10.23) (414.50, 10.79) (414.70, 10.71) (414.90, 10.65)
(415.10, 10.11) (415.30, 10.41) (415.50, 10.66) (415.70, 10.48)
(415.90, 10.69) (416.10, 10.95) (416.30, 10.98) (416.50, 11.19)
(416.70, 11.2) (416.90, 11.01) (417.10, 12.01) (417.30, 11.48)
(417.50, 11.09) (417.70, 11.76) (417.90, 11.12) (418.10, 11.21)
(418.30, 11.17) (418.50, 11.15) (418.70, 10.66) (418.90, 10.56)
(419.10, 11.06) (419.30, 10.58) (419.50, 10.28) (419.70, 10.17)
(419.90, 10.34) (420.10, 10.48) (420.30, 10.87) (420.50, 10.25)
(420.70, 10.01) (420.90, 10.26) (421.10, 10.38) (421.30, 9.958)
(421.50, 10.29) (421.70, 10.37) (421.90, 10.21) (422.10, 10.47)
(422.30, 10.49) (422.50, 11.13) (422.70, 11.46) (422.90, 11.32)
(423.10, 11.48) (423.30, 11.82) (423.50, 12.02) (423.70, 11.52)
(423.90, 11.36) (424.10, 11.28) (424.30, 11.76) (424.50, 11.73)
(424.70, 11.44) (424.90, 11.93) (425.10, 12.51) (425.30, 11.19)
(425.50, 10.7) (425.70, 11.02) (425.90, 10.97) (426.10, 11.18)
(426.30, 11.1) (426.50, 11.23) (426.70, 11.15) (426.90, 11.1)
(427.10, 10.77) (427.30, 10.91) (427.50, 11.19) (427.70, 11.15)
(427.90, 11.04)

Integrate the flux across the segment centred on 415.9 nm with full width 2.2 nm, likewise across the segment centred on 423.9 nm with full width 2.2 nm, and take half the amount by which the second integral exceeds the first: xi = 1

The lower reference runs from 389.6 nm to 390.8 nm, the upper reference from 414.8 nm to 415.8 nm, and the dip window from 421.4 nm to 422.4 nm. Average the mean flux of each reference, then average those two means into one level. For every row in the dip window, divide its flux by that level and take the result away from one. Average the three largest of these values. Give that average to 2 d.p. 0.10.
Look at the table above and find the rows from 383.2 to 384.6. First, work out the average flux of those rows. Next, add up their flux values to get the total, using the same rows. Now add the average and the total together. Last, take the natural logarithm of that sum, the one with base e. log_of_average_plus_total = 4.59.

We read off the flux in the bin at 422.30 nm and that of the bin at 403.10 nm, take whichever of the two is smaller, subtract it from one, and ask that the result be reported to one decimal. -9.5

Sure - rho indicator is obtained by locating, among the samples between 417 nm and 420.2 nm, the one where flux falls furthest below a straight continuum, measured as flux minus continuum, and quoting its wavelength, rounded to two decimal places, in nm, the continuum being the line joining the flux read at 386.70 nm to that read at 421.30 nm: 419.70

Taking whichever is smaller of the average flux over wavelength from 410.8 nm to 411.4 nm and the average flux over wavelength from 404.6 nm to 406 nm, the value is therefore 11.1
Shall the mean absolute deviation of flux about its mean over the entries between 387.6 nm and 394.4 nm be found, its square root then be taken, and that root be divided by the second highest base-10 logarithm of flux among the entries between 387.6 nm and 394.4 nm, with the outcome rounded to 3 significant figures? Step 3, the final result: 0.528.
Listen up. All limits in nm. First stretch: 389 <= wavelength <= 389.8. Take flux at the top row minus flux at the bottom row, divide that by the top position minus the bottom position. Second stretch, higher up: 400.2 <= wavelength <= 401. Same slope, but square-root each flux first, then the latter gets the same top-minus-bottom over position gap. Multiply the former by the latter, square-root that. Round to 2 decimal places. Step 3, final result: 0.56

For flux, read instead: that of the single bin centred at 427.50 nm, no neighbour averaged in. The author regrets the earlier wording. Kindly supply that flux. 11.19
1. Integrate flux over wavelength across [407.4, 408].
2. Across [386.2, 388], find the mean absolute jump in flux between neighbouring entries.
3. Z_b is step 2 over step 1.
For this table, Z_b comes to 0.055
